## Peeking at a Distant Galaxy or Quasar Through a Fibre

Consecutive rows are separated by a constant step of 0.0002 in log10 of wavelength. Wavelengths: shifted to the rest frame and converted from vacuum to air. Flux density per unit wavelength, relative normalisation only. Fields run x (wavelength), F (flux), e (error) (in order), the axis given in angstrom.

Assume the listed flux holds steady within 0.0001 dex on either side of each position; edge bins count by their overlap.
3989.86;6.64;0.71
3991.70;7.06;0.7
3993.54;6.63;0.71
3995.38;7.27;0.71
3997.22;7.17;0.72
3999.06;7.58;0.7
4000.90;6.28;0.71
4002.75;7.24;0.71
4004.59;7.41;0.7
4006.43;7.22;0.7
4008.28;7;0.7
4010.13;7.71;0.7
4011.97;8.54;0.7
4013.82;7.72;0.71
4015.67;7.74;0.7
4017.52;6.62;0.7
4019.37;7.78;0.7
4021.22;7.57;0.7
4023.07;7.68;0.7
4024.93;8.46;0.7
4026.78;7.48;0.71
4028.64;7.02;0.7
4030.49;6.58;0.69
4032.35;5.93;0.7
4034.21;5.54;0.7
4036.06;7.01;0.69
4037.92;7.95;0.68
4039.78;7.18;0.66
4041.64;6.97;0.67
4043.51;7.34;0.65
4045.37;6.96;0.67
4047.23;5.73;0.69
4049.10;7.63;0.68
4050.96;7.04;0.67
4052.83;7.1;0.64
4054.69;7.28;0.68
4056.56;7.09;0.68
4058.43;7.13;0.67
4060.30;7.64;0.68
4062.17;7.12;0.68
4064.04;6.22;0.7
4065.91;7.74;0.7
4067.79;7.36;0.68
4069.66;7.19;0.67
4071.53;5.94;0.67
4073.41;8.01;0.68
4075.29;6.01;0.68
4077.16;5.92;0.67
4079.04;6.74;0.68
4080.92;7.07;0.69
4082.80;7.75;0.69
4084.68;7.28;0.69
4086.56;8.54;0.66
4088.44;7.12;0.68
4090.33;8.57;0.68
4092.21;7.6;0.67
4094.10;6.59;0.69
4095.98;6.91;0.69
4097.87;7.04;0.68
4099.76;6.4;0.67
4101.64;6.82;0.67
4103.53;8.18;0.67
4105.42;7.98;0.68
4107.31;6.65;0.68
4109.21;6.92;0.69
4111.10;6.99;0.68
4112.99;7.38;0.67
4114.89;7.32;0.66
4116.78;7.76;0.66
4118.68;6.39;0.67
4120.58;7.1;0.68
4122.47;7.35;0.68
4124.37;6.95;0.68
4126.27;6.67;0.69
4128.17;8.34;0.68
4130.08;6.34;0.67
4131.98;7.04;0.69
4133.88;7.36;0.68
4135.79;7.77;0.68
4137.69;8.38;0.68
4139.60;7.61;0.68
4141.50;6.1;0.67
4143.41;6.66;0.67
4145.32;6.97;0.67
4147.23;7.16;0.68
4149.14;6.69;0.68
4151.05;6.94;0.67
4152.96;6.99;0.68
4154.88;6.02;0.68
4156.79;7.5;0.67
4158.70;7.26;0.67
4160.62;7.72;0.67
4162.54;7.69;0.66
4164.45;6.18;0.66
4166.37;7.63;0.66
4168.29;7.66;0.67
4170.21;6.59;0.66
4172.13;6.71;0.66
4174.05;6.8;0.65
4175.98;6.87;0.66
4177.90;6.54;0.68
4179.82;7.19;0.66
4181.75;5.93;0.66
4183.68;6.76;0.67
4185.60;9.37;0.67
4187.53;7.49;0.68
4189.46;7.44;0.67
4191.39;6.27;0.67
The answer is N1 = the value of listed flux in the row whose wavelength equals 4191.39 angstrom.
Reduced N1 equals 6.27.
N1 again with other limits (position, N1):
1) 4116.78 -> 7.76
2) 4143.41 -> 6.66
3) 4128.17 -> 8.34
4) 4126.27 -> 6.67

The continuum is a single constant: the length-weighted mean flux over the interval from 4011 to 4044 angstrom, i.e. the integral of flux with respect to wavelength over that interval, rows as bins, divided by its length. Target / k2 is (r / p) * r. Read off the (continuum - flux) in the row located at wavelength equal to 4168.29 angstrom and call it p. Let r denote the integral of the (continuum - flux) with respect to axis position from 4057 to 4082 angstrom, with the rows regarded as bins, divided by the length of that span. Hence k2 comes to -0.3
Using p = -0.38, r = 0.35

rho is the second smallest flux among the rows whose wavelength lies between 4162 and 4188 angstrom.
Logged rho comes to 6.18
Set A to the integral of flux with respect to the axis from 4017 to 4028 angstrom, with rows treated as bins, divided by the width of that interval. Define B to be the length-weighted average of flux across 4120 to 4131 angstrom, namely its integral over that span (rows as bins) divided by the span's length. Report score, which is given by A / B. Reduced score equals 1.07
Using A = 7.62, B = 7.13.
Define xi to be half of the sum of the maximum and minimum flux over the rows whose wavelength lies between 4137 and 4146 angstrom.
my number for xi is 7.2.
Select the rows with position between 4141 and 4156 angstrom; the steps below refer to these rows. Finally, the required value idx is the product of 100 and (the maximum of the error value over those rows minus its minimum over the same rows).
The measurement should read 1.0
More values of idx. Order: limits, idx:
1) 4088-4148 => 3.0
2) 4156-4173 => 1.0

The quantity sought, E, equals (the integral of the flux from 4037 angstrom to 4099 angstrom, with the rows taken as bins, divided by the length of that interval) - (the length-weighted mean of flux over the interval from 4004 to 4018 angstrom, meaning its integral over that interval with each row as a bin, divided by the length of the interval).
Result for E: -0.38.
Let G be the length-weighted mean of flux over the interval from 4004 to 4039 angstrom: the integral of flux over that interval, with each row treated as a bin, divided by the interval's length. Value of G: 7.31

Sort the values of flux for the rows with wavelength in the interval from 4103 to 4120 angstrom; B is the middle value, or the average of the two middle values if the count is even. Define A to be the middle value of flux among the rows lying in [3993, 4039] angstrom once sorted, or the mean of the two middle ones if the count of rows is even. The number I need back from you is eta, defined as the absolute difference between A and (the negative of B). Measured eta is 14.6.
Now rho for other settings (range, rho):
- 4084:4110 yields 6.59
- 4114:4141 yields 6.39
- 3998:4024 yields 6.62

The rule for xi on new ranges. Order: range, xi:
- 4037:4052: 6.8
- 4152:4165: 6.9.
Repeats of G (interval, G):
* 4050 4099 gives 7.15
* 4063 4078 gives 6.81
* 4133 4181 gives 7.07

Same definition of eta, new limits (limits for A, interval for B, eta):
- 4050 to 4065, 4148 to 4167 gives 14.2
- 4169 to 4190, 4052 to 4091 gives 13.9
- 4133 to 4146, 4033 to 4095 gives 14.5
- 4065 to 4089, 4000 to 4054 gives 14.4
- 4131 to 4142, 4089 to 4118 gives 14.5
